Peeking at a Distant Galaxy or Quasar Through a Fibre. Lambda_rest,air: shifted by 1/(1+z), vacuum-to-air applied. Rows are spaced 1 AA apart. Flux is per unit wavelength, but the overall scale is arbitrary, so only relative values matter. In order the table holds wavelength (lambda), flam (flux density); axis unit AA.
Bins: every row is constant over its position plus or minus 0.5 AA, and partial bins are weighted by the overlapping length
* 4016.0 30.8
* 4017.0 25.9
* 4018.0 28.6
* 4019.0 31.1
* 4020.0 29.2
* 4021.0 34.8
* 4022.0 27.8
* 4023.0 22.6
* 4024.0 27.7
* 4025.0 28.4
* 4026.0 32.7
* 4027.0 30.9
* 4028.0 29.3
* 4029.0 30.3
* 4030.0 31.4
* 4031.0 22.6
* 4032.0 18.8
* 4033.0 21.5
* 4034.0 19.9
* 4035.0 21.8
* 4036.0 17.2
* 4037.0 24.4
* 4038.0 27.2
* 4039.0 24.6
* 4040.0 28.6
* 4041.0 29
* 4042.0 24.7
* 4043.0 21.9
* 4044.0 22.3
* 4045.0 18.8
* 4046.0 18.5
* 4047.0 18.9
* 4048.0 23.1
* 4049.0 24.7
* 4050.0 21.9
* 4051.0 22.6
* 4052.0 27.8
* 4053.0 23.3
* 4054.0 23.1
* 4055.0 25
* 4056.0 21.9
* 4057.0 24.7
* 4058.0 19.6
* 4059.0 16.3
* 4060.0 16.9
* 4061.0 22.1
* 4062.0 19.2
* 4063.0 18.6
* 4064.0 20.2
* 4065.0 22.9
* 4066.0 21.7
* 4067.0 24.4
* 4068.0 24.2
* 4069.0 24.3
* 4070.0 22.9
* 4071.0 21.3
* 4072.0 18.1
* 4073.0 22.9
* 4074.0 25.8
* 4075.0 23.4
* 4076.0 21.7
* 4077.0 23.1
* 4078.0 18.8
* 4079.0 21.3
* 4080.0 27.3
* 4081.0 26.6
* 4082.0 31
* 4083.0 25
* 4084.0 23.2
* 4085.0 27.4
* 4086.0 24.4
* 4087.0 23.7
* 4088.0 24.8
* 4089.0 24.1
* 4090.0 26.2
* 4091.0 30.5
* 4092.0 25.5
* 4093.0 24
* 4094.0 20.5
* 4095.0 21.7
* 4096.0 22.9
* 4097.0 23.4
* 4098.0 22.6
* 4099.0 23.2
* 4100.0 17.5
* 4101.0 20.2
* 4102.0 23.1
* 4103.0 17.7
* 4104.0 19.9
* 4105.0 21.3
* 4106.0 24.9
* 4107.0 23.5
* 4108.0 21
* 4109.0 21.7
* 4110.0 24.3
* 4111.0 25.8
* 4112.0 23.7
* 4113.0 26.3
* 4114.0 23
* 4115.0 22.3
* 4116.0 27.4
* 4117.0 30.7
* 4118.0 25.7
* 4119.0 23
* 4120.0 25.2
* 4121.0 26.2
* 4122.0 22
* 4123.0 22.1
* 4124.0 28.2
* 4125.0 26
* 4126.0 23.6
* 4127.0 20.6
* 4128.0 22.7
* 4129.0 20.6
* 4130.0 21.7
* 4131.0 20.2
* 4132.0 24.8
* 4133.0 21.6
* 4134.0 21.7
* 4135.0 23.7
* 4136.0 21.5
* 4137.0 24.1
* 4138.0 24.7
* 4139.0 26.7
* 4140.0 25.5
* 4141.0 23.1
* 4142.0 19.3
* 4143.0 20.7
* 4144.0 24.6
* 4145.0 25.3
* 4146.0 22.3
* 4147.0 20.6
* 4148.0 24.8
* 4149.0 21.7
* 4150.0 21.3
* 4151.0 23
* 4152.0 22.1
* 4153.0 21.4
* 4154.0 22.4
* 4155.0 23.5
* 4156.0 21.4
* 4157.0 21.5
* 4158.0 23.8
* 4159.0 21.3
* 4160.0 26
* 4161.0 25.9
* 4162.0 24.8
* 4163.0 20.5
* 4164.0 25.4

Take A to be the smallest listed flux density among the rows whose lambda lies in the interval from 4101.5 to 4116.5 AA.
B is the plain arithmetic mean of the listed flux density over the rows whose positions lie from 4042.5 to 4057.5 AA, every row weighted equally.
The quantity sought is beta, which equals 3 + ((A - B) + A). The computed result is 16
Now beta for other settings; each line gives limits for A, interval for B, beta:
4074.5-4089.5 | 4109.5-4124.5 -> 16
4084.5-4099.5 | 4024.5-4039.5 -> 19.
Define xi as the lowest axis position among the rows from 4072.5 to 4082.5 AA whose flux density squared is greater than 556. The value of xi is 4074.0 AA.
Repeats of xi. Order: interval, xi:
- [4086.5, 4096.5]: 4087.0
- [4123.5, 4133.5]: 4124.0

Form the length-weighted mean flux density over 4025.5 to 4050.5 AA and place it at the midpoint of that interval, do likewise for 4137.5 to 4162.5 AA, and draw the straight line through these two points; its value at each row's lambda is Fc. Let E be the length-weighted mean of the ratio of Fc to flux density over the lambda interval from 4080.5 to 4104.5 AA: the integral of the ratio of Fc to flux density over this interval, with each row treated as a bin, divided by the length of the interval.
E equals 1.02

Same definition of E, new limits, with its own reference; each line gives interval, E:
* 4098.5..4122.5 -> 1.02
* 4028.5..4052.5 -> 1.06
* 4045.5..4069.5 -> 1.11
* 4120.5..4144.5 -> 1.01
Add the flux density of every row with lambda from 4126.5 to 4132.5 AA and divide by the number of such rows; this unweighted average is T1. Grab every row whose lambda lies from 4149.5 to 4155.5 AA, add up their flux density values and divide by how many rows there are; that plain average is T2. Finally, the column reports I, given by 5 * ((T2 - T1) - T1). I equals -106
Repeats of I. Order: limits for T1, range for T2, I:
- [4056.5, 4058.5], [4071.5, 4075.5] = -109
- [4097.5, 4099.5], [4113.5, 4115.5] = -116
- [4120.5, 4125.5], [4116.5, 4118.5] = -108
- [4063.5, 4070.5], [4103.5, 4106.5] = -119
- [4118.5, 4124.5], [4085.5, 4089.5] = -123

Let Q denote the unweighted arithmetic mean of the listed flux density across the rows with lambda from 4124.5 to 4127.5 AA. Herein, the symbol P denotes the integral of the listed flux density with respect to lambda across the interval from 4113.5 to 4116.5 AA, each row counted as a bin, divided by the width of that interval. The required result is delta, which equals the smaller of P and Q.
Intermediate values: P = 24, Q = 23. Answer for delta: 23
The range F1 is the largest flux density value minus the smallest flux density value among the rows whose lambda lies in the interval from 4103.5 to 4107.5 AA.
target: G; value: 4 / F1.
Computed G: 0.80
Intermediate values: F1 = 5.0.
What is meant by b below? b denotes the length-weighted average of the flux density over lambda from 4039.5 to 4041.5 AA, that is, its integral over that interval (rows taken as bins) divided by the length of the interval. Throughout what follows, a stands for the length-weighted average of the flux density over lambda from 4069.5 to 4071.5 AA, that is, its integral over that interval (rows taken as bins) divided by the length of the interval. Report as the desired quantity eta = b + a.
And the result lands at 51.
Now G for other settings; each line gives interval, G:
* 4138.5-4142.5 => 0.54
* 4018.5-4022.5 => 0.57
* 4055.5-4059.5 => 0.48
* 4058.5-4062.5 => 0.69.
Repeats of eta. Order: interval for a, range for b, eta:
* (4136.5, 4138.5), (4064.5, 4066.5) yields 47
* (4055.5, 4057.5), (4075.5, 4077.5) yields 46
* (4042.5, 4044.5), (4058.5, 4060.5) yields 39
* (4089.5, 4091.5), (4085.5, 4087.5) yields 52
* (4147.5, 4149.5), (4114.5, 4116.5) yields 48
